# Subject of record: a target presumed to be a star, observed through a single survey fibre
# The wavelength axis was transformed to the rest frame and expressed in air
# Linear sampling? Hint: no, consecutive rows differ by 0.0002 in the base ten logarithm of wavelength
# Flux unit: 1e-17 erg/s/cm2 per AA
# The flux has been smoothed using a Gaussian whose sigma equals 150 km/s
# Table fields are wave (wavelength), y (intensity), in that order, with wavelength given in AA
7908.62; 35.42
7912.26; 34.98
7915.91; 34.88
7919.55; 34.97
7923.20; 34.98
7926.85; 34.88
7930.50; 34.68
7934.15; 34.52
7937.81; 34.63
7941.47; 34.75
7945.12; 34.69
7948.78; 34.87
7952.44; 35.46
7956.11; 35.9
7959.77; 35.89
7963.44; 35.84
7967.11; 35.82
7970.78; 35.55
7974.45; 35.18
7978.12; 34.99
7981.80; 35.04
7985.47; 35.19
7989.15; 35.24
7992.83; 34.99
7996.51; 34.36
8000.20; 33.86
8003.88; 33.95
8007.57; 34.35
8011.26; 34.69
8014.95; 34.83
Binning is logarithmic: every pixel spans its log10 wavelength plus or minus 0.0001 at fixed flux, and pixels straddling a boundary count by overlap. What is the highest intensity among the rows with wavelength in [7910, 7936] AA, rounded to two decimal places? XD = 34.98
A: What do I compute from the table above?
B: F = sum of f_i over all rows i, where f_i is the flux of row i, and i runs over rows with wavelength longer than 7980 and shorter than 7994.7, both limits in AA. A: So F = 140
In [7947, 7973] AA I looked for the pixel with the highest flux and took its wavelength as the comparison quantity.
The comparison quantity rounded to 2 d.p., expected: 7956.11 AA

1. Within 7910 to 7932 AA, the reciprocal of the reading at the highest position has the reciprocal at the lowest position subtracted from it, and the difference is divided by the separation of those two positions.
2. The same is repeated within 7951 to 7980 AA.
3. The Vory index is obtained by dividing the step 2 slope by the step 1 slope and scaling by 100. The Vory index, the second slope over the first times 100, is 109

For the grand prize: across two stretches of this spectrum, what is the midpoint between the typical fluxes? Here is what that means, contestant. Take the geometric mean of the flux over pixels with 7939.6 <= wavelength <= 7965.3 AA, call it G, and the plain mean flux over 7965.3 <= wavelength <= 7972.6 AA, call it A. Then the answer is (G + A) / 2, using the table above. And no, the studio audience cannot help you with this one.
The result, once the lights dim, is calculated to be 35.5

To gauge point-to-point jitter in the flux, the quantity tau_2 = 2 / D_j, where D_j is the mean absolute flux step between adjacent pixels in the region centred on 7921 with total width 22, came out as 20.0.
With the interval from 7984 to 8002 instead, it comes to 5.6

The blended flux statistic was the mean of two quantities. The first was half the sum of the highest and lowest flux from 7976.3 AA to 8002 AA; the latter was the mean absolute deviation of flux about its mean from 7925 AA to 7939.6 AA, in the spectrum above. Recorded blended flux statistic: 17.3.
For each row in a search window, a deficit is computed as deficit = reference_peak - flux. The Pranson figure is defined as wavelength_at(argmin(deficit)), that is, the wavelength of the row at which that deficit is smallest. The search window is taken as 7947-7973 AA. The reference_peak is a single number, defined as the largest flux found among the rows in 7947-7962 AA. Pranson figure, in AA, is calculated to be 7956.11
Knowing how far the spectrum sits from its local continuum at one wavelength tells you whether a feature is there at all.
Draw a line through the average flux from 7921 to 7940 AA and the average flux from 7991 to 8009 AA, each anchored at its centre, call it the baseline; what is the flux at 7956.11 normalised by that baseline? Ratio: 1.04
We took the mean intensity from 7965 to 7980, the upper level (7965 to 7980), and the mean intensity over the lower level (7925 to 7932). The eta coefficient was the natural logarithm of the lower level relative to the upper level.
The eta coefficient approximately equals -0.017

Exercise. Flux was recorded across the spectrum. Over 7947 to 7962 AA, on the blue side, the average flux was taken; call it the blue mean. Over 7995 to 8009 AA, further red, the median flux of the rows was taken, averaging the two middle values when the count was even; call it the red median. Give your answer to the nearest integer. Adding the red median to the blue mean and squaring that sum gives 4855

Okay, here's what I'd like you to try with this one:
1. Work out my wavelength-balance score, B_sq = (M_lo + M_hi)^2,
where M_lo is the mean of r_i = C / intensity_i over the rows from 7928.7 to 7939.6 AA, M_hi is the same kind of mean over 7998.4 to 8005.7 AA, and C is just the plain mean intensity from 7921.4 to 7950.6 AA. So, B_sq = 4.12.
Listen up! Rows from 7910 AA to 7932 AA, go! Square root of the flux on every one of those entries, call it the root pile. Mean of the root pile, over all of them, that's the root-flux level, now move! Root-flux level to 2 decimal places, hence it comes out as 5.91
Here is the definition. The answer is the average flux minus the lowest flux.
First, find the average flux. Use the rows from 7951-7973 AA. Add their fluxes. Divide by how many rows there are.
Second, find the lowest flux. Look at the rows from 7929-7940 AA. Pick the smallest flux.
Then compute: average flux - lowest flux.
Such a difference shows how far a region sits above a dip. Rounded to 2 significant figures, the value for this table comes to 1.2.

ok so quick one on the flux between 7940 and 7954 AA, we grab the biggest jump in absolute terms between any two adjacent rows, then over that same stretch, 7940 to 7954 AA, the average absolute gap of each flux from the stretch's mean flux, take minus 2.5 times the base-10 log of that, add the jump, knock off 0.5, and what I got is 1.6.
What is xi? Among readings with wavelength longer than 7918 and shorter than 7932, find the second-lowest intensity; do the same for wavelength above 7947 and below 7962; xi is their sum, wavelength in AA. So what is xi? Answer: 70.3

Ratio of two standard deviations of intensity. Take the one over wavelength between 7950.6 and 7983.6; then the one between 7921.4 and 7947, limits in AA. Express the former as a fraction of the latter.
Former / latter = 2.4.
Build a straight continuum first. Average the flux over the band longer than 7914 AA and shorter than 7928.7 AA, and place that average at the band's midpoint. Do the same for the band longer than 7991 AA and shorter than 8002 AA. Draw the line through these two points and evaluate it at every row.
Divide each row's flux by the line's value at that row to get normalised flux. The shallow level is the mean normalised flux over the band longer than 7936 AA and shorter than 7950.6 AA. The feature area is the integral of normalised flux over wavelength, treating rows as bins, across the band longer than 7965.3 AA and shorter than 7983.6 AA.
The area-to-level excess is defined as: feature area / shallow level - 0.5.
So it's 18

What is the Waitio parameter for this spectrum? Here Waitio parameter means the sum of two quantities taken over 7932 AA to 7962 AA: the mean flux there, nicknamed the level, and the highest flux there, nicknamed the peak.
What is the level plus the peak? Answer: 71.0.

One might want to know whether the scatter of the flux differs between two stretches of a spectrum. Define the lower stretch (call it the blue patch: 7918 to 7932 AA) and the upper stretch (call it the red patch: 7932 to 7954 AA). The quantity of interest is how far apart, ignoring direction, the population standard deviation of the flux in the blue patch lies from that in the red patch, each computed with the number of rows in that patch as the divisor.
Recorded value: 0.185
